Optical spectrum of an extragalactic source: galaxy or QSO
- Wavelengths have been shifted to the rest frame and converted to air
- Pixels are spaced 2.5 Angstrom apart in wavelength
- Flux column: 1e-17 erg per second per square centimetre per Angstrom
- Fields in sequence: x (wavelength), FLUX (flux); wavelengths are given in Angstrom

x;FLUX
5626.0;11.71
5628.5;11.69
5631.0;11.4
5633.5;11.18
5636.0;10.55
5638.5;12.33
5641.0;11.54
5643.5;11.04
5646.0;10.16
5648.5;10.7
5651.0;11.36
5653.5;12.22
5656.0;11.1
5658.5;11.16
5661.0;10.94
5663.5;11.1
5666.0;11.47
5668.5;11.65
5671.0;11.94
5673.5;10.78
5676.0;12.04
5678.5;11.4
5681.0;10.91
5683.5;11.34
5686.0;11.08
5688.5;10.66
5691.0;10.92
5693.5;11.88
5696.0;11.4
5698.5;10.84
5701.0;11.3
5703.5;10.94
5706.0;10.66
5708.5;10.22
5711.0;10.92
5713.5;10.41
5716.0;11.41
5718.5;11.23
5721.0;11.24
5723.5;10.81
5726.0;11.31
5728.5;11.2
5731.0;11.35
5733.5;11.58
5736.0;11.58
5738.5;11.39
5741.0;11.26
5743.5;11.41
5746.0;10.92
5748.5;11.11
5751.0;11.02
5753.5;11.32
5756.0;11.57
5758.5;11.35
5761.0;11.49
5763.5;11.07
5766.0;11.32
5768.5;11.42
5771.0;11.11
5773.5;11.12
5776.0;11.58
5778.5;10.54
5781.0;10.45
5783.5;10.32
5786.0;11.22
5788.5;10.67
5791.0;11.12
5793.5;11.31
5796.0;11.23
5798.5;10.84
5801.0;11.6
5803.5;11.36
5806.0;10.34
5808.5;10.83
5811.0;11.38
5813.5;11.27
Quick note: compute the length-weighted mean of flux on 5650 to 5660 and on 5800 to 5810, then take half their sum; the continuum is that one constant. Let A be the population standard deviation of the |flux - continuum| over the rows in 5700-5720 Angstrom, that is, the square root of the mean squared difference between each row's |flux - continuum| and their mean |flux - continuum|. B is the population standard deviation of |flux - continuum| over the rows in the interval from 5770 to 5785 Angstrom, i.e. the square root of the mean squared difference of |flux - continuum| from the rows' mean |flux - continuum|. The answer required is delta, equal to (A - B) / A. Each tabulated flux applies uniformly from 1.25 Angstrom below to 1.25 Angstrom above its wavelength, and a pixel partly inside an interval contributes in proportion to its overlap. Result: 0.07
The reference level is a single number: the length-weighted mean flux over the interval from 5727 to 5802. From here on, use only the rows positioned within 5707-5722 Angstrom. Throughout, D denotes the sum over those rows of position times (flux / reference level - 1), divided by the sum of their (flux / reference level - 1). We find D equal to 5709.5 Angstrom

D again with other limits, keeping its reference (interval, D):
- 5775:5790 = 5783.7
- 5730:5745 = 5736.5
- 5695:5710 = 5707.2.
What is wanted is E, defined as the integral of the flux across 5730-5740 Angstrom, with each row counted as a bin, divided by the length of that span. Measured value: 11.5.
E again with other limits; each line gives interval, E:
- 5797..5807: 11.1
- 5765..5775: 11.2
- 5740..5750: 11.2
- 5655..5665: 11.1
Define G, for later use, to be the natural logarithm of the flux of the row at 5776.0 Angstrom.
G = 2.45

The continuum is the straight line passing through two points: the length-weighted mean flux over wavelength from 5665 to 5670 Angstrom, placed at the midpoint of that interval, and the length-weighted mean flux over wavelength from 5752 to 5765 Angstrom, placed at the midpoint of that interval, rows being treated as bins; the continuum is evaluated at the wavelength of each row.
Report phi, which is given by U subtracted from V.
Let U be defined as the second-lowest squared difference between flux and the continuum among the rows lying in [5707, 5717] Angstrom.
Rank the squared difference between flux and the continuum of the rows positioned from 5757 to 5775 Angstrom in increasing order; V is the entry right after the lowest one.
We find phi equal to -0.31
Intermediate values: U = 0.31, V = 0.000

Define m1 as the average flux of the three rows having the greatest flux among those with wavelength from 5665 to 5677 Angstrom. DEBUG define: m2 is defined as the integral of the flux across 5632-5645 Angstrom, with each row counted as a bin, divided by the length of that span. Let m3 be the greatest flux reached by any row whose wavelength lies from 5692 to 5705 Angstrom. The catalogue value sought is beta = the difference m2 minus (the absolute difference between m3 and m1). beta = 11.3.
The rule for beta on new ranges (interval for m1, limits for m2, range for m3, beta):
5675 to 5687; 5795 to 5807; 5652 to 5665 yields 10.5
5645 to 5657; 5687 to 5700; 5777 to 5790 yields 10.8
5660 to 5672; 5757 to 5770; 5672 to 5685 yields 11.0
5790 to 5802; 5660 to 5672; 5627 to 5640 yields 10.5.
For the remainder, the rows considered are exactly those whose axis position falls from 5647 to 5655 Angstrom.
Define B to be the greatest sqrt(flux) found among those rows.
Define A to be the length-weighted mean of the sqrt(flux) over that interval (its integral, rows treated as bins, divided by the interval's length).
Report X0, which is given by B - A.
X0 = 0.124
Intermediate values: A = 3.37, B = 3.50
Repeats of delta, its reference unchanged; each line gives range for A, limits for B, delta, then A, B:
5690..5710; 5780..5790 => -0.21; 0.29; 0.34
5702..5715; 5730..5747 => 0.58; 0.28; 0.12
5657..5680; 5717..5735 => 0.34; 0.24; 0.16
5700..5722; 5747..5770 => 0.77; 0.35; 0.08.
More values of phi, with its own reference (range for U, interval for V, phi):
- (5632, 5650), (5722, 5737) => -0.22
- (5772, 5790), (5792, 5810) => -0.04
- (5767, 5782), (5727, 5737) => -0.01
